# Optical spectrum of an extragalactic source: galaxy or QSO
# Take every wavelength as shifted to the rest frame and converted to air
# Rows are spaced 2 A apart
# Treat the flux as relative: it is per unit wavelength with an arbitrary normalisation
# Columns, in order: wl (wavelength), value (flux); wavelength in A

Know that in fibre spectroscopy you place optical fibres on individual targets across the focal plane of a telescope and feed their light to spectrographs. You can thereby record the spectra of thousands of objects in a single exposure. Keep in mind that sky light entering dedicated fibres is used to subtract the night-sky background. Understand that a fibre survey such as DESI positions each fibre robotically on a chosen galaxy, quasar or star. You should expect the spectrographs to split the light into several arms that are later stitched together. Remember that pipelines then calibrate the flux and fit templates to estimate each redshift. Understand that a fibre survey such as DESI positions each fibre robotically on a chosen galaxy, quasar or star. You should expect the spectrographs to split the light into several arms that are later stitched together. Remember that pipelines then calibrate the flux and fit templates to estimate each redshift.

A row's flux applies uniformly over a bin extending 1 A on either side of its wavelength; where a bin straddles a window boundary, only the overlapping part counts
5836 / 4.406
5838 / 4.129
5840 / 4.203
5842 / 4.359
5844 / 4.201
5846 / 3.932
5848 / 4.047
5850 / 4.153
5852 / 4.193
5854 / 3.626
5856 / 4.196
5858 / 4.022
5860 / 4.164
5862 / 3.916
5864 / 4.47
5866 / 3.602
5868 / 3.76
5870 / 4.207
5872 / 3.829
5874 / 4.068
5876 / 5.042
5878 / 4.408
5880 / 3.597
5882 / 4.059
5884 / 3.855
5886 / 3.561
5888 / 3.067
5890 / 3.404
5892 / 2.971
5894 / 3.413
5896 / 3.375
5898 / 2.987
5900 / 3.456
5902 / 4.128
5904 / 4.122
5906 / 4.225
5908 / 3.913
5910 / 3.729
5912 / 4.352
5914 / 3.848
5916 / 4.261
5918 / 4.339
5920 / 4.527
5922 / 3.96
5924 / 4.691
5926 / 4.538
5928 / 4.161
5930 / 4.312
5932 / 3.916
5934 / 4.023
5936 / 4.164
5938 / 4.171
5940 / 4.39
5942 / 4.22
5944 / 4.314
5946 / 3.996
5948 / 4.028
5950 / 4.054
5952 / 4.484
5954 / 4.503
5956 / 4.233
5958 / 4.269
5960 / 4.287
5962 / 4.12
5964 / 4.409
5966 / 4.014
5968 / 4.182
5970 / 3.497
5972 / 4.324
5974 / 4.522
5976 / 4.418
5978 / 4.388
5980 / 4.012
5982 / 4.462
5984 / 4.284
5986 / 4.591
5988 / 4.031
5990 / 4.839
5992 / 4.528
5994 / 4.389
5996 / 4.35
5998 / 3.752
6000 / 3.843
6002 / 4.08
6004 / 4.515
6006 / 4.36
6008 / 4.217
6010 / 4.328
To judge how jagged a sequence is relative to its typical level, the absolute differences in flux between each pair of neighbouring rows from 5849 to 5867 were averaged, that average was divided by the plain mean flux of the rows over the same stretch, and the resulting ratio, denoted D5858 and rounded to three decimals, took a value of 0.098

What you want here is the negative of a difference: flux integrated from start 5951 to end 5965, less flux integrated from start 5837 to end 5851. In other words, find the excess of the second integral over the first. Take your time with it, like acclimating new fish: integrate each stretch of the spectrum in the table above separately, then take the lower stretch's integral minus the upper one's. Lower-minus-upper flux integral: -2.6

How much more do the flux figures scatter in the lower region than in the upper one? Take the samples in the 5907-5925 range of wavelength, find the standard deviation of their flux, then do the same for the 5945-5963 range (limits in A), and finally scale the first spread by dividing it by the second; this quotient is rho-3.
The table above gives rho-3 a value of 1.76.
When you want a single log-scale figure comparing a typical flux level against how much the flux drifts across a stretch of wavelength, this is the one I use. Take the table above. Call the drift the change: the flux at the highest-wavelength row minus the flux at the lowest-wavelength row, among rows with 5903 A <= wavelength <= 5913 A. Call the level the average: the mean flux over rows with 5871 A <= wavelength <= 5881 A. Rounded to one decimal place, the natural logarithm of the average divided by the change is 2.9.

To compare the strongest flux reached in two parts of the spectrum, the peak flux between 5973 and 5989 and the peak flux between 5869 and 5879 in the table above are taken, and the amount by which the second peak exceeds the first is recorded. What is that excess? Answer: 0.45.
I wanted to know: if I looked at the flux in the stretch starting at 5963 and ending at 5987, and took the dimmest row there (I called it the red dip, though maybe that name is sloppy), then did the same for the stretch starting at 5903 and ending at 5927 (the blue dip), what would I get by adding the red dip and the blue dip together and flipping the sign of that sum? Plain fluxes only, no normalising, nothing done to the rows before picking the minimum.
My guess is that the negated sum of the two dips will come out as -7.23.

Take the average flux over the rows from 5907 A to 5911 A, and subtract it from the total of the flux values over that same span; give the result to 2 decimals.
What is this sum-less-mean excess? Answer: 3.82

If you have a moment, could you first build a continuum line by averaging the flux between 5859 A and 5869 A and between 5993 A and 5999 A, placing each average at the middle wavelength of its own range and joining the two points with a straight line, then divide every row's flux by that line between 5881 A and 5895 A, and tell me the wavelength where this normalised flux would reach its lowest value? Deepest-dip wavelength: 5892 A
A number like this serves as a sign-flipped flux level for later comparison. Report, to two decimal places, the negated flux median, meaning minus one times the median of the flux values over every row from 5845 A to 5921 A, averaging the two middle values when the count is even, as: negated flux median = -3.98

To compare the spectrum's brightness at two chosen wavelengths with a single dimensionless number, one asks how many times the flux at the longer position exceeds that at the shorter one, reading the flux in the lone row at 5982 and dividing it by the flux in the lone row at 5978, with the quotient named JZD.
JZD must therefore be 1.02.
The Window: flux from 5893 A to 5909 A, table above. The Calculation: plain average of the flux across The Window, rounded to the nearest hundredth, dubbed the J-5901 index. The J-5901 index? 3.70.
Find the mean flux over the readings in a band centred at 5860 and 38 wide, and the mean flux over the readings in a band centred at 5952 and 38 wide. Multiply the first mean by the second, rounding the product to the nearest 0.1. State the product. 17.2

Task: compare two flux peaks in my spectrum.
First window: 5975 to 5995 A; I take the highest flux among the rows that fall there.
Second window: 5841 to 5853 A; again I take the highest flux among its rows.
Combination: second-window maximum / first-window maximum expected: 0.90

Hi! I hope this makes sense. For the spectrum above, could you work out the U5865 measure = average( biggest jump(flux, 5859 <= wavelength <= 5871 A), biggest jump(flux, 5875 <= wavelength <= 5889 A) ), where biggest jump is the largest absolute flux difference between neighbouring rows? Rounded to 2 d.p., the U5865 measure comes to 0.84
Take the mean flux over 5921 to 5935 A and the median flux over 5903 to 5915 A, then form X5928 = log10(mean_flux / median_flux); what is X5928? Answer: 0.022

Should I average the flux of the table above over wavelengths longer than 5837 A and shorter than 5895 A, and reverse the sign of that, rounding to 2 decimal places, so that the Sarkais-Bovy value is -3.95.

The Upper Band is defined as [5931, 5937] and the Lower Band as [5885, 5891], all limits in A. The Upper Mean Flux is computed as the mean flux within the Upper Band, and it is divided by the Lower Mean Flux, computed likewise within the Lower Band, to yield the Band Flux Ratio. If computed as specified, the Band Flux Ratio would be 1.21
